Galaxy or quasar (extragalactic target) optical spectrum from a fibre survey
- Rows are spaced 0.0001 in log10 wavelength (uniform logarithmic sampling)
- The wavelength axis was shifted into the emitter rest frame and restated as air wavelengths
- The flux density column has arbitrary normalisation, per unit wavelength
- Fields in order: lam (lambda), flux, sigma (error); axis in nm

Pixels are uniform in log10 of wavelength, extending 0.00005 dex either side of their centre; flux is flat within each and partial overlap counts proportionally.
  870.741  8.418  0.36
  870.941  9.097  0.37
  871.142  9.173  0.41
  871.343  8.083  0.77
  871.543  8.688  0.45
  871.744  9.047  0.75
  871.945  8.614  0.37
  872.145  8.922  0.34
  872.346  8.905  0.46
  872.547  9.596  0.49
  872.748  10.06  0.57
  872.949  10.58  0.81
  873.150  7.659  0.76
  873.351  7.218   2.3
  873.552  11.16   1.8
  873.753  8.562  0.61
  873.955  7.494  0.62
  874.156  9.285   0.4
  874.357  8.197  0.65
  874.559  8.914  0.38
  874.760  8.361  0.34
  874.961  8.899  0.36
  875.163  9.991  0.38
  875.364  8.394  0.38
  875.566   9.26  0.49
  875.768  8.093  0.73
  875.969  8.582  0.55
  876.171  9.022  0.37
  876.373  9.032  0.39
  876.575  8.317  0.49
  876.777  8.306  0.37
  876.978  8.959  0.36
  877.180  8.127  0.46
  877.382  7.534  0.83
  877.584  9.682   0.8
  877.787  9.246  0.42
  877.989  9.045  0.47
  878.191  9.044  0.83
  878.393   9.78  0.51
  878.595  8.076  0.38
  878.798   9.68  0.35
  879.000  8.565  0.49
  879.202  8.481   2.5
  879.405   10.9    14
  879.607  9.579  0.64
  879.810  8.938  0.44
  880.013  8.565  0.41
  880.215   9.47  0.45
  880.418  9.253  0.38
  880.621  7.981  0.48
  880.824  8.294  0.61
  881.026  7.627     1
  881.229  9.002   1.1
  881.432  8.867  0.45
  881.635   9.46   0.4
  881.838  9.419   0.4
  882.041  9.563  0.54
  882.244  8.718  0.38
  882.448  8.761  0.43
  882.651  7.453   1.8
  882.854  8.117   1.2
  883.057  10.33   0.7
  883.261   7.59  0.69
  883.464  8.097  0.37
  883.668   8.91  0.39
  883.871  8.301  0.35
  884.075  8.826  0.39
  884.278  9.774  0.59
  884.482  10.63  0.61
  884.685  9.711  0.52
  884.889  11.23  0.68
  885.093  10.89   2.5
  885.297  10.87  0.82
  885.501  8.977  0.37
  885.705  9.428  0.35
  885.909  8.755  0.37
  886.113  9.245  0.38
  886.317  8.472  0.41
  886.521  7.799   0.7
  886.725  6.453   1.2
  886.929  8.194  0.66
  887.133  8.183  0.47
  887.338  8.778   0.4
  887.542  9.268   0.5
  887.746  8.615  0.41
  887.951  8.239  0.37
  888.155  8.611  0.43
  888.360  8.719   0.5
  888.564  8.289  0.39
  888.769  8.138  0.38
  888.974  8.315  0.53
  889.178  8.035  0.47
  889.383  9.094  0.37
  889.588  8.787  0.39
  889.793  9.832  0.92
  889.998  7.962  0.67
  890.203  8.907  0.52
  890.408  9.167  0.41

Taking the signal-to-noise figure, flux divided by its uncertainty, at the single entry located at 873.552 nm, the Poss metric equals 6.2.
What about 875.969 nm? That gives 15.6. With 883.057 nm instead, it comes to 14.8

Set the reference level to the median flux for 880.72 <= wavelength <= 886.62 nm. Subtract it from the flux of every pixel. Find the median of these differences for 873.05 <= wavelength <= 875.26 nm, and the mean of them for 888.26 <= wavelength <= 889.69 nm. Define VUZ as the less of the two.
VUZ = -0.43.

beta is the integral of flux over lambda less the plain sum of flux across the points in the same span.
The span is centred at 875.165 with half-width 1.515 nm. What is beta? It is -104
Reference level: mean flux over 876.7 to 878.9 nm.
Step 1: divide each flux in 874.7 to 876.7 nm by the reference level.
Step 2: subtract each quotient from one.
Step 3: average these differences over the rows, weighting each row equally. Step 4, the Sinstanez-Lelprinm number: 0.008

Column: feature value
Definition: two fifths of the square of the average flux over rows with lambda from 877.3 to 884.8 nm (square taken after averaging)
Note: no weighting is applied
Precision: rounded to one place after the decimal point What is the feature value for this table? 32.1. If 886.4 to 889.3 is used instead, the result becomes 27.3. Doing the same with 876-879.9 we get 32.1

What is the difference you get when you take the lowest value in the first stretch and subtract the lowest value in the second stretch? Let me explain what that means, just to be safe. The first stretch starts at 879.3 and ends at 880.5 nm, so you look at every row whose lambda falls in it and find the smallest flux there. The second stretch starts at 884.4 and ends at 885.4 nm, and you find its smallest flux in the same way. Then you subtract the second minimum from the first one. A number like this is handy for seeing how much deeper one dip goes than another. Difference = -1.1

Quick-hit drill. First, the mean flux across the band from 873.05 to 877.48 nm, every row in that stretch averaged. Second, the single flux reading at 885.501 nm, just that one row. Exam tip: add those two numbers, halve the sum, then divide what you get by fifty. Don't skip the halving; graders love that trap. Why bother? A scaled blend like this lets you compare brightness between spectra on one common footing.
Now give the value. 0.176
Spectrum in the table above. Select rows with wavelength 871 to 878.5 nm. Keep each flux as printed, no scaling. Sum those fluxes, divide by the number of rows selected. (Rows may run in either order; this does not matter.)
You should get 8.86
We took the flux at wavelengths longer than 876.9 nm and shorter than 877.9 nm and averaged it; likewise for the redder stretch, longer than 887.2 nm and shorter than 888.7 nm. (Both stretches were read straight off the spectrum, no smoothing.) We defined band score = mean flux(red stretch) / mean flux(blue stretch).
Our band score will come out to 0.99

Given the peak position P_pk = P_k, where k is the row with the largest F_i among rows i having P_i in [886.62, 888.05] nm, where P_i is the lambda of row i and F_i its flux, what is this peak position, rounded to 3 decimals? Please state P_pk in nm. 887.542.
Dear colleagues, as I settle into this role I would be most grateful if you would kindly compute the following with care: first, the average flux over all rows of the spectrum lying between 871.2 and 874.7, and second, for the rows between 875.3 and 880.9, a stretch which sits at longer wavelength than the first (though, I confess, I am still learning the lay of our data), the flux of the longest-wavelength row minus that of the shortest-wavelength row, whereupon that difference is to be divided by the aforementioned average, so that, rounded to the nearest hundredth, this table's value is -0.01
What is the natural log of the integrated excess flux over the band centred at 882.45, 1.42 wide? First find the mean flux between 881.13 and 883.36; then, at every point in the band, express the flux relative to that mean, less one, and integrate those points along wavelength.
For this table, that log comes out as -4.6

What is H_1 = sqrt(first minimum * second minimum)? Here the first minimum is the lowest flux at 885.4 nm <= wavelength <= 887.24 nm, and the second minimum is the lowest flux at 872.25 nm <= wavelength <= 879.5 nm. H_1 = 6.8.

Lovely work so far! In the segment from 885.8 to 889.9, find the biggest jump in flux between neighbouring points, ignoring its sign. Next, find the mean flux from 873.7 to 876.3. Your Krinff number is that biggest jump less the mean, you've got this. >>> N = -7.0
